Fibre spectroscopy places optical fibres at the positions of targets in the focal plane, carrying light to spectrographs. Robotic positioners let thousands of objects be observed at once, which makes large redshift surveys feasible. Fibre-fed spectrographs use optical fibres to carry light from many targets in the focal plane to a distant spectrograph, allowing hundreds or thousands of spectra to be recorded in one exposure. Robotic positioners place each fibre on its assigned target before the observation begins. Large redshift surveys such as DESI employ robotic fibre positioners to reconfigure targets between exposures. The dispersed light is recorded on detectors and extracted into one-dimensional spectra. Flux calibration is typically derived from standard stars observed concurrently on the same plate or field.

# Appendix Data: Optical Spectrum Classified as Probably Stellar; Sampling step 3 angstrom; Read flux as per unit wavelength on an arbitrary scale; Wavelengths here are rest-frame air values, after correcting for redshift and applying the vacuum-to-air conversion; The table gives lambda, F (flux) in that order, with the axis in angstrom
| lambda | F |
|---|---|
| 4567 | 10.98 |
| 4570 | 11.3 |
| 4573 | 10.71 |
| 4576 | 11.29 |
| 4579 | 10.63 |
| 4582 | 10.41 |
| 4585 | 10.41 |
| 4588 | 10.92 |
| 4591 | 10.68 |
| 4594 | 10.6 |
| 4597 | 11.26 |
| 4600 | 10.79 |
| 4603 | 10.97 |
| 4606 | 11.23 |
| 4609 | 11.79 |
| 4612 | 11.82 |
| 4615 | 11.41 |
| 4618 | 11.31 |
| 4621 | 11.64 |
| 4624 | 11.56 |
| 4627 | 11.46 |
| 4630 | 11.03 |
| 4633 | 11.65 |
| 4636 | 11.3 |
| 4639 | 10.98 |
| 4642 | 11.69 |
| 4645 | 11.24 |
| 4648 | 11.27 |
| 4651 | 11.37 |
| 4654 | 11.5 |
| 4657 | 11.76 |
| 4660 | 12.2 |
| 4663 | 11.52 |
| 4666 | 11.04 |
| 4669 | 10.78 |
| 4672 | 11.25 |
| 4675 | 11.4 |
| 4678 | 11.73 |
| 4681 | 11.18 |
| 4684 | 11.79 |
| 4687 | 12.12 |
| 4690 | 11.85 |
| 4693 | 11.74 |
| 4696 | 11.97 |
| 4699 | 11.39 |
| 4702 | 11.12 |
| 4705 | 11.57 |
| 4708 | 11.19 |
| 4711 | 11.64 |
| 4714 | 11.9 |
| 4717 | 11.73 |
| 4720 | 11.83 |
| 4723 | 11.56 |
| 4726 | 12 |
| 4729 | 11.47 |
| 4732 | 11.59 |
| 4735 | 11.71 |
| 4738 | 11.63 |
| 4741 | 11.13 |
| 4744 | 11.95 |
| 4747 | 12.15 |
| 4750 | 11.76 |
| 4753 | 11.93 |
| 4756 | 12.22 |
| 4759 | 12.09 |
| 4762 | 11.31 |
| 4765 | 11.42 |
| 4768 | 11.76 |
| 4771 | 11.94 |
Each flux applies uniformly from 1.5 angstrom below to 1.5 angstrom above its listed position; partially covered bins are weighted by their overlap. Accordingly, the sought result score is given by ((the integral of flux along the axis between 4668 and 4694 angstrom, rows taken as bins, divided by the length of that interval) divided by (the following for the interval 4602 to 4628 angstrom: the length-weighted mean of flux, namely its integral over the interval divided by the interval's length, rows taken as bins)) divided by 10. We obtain 0.101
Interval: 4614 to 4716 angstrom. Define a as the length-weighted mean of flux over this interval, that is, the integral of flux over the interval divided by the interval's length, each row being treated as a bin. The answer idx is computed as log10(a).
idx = 1.060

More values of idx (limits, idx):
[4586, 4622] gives 1.049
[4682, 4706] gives 1.068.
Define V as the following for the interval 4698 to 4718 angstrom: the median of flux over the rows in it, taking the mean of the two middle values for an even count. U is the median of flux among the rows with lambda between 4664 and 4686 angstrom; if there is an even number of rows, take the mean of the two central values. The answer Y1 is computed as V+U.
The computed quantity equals 22.82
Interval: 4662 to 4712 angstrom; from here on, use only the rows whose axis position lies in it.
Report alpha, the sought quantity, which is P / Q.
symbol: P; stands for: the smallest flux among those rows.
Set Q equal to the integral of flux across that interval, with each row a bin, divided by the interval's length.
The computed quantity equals 0.9386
